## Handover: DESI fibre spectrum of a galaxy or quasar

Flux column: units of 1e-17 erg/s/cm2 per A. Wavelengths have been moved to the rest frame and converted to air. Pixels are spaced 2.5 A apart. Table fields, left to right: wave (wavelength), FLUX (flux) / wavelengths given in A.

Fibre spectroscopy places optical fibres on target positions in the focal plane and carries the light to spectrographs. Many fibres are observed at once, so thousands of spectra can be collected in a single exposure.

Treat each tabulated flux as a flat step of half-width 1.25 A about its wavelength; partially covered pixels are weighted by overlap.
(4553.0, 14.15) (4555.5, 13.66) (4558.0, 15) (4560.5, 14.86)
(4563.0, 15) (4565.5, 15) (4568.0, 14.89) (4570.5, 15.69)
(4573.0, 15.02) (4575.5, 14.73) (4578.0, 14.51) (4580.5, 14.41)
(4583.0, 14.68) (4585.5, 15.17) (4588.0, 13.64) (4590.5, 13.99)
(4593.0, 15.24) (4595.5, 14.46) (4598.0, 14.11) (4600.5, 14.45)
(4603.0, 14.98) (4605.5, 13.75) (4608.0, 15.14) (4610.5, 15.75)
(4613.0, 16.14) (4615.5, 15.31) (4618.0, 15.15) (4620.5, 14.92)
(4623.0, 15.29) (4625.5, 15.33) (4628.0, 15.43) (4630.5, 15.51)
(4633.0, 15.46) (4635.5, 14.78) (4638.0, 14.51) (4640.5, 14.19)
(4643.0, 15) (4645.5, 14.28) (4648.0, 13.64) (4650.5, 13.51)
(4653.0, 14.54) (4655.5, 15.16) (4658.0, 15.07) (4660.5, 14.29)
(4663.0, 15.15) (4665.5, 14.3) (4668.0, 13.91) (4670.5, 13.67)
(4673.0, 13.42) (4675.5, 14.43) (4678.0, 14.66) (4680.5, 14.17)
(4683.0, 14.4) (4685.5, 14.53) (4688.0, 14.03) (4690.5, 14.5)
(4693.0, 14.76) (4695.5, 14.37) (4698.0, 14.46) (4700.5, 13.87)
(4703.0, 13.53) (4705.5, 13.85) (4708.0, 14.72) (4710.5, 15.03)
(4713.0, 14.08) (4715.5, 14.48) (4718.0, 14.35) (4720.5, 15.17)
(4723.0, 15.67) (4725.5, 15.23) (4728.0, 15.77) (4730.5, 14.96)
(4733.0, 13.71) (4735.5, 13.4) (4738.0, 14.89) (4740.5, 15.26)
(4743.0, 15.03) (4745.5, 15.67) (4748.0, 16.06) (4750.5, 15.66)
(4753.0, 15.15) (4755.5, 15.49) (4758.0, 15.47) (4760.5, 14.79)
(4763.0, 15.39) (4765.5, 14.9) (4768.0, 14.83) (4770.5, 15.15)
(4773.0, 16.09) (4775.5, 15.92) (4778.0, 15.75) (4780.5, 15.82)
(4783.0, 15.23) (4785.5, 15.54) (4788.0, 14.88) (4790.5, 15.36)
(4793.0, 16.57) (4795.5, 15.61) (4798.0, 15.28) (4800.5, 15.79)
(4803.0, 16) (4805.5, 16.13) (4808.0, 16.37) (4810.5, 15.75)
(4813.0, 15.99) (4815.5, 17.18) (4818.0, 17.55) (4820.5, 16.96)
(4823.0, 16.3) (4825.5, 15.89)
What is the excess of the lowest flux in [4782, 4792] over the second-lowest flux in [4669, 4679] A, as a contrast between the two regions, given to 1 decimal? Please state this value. 1.2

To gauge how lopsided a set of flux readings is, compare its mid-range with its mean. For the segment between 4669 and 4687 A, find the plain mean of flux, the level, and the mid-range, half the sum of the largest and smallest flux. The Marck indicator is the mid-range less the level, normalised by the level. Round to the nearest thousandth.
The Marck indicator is -0.010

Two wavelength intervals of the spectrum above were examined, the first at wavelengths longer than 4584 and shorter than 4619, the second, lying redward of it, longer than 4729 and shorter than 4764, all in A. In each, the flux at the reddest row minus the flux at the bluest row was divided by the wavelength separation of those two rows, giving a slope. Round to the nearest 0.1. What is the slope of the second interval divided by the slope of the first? -21.5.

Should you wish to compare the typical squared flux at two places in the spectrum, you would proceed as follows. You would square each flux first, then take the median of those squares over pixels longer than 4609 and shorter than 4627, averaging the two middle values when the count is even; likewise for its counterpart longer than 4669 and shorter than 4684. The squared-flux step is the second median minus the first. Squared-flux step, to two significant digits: -30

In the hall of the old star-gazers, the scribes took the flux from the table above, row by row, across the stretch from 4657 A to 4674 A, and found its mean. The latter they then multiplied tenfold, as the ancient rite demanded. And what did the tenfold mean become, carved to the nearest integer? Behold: 143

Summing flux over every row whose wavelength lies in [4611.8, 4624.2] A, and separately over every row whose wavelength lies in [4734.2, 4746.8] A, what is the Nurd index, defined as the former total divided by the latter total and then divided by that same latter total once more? 0.0139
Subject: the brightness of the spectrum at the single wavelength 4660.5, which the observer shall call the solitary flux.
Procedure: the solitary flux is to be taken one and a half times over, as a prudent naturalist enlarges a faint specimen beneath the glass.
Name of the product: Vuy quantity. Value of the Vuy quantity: 21.4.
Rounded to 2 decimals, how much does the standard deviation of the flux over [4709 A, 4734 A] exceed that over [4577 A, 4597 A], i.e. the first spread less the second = 0.13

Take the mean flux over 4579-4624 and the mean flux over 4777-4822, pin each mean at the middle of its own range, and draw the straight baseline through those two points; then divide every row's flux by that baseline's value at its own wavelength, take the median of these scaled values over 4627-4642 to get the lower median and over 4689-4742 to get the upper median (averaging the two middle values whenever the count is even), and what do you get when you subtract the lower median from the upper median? -0.06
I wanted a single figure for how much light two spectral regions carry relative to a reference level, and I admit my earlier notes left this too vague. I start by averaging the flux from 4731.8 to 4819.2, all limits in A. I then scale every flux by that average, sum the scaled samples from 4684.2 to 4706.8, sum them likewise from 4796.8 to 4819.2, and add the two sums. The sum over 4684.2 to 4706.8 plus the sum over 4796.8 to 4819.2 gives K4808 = 18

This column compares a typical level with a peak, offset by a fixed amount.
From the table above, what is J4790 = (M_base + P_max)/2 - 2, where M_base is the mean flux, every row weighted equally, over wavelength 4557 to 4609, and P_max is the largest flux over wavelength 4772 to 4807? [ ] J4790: 13.6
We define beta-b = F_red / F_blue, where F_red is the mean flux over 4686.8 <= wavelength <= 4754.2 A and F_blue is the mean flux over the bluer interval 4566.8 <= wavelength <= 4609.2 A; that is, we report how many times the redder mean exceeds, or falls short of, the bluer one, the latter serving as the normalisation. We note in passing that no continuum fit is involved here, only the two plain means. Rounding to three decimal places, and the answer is 1.006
